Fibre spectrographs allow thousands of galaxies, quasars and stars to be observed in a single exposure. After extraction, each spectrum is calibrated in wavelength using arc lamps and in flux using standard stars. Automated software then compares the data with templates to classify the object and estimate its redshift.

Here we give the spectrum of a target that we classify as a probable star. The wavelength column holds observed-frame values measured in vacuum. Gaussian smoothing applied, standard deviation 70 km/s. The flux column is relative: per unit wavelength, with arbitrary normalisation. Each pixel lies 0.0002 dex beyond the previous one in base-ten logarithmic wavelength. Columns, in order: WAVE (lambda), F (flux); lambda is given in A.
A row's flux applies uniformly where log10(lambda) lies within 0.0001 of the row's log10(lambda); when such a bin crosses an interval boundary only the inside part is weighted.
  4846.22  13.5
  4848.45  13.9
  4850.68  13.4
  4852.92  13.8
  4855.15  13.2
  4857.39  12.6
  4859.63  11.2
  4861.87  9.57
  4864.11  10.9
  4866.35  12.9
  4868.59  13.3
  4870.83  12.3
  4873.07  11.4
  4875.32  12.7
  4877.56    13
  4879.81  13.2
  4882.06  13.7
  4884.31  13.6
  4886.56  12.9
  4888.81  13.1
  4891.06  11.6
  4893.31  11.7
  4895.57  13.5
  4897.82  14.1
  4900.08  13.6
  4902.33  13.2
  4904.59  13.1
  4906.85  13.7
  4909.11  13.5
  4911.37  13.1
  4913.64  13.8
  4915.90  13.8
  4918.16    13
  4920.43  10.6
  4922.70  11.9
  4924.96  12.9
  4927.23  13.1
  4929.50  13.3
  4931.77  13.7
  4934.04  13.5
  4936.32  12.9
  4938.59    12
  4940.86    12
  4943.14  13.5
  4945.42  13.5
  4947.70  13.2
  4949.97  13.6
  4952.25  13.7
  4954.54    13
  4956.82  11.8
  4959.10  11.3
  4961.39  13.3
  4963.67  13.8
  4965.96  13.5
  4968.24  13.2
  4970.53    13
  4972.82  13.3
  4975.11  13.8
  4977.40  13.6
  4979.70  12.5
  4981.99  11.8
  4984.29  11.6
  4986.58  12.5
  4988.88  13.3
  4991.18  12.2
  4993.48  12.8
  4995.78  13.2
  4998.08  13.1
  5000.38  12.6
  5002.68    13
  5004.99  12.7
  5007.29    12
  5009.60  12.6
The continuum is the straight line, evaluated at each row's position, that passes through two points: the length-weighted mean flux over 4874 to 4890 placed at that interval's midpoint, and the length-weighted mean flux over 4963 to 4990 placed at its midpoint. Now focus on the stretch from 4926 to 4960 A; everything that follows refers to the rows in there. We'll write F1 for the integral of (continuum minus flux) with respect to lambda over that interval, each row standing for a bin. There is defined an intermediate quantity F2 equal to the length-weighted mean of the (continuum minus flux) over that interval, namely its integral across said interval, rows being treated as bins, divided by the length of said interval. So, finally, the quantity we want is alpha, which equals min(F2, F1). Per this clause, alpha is 0.1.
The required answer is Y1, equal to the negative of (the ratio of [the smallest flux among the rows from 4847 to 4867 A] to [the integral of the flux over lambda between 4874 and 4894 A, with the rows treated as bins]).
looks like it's -0.0373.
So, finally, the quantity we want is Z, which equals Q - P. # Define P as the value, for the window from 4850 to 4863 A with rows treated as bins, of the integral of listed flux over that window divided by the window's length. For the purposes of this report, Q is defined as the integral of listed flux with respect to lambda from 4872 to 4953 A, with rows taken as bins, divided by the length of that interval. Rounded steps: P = 12.2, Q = 13.0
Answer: 0.8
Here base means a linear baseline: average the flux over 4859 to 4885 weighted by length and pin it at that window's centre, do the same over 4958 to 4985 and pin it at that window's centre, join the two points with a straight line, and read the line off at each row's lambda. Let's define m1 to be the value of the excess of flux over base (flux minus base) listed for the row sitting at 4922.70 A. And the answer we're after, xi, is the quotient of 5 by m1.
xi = -7.0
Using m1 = -0.7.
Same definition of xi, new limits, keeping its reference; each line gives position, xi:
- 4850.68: 4.1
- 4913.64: 4.0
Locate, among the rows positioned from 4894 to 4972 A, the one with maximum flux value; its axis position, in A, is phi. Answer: 4897.82 A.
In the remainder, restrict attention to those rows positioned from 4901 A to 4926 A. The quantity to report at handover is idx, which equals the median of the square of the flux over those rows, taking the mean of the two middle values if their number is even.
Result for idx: 172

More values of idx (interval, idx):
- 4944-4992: 174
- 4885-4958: 173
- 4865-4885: 169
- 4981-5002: 159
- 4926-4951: 177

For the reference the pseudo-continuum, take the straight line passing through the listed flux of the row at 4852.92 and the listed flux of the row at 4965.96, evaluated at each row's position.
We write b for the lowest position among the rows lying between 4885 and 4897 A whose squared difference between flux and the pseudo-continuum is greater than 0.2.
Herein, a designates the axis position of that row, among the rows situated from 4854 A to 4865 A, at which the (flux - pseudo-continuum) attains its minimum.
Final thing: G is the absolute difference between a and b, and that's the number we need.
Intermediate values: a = 4861.87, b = 4886.56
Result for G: 24.7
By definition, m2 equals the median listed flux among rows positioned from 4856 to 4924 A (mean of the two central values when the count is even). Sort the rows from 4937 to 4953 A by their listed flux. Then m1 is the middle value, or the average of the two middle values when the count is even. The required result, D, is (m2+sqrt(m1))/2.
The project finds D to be 8.36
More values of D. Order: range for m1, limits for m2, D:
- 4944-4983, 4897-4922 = 8.57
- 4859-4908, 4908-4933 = 8.36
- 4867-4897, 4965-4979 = 8.50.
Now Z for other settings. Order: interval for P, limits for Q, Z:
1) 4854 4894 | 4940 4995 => 0.5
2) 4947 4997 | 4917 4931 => -0.4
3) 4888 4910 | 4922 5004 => -0.2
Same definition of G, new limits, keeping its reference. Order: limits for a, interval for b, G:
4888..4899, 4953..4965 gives 63.5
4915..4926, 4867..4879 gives 51.8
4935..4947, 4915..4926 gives 20.4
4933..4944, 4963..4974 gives 31.9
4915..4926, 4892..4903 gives 27.1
